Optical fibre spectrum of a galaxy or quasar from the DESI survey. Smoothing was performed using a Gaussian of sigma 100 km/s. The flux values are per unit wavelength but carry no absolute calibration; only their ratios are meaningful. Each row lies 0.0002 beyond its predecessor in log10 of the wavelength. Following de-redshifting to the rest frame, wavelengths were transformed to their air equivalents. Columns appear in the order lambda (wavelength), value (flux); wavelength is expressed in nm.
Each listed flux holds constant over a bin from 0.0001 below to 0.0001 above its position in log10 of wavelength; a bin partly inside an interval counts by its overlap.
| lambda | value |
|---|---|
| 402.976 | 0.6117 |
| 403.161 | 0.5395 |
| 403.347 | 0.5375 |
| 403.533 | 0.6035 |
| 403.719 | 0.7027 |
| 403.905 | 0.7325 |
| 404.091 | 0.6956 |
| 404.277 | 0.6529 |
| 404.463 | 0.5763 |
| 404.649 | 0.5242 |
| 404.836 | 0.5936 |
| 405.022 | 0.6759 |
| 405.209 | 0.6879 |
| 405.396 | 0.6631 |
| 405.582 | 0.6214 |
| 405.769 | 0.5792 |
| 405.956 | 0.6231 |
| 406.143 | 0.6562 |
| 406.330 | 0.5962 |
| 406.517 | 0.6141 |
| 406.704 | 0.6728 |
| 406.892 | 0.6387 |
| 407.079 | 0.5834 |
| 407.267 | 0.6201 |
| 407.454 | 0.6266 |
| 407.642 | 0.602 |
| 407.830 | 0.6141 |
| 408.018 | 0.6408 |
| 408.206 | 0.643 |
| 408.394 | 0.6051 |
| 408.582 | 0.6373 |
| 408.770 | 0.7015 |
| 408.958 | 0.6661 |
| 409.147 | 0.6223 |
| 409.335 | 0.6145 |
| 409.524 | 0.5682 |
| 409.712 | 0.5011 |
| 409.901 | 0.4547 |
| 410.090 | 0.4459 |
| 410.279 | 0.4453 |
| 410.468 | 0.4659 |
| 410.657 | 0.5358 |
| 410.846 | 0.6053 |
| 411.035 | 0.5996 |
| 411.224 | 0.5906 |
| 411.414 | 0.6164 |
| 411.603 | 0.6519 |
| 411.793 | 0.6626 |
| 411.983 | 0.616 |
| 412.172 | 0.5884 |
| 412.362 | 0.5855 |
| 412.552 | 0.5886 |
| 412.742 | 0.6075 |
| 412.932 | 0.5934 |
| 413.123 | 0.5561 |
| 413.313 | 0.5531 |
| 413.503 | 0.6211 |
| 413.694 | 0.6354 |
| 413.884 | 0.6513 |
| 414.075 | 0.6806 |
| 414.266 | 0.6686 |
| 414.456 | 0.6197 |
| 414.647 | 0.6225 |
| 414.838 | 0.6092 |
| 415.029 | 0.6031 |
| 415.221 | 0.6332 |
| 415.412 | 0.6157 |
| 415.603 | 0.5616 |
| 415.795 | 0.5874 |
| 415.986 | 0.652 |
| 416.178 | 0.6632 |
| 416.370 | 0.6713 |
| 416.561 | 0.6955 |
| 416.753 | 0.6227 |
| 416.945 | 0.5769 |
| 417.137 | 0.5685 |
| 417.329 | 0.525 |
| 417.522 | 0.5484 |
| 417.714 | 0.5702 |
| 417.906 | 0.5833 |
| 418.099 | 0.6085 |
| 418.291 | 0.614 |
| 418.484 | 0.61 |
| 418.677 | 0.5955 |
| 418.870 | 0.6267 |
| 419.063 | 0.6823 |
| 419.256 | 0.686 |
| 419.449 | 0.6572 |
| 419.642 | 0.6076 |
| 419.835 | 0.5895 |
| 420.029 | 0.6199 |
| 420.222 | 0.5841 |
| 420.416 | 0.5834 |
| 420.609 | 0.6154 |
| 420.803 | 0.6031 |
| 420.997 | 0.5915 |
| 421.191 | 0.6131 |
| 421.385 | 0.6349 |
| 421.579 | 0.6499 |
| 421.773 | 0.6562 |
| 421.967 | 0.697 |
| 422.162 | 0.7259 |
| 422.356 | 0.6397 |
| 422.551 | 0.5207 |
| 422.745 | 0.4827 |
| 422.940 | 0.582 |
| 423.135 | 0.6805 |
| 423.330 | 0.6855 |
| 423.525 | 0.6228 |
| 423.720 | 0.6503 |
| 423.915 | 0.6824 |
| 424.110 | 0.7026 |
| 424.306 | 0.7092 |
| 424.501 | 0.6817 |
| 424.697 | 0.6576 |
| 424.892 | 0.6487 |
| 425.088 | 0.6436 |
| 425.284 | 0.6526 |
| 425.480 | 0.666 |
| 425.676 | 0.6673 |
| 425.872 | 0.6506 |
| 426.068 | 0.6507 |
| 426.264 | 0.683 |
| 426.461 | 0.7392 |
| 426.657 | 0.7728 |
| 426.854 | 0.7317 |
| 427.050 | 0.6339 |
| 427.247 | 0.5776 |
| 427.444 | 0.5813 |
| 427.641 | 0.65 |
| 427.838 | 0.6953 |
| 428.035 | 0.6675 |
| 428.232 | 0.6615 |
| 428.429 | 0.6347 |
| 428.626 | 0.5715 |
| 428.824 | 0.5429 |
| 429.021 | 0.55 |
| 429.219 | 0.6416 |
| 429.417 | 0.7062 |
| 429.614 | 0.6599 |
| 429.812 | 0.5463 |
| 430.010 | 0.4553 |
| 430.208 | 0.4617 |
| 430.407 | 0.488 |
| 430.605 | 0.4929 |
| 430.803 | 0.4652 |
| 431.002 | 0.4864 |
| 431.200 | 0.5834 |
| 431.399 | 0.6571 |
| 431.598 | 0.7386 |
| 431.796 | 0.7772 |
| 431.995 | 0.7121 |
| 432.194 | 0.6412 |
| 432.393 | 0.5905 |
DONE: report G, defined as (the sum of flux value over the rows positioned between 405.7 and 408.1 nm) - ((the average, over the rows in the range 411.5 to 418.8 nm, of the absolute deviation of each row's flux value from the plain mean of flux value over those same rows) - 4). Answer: 12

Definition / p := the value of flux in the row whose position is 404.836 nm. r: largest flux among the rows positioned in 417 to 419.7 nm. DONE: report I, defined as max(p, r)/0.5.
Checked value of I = 1.37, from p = 0.5936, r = 0.686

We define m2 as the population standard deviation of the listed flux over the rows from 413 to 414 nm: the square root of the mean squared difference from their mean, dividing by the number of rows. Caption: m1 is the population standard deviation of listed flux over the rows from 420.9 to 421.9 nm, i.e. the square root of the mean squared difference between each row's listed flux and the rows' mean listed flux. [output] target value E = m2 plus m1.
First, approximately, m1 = 0.024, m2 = 0.041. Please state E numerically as 0.065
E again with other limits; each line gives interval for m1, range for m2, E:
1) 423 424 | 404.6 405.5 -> 0.086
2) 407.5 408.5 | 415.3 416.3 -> 0.056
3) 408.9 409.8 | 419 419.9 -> 0.095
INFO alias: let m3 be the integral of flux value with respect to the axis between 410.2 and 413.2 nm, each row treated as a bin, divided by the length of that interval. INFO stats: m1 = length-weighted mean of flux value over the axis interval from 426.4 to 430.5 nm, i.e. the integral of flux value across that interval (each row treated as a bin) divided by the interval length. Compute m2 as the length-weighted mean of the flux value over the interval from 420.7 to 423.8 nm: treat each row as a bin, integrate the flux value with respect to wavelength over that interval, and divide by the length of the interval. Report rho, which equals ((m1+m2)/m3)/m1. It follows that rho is 3.46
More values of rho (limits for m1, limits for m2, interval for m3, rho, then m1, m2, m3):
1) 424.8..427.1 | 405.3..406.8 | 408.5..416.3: 3.22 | 0.68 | 0.628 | 0.598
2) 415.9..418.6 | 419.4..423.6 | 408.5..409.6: 3.18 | 0.61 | 0.620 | 0.636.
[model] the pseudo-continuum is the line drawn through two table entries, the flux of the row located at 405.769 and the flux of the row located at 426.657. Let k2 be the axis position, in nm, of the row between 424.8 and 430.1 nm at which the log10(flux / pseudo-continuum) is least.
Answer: 430.010 nm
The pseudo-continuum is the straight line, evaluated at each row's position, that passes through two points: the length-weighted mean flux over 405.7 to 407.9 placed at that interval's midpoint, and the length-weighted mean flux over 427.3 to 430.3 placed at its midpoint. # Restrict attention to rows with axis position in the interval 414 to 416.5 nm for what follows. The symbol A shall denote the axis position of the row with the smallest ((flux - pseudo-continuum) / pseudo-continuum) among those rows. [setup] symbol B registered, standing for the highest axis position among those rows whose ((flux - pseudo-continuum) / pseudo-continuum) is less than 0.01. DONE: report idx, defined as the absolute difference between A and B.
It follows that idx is 0.19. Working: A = 415.603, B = 415.795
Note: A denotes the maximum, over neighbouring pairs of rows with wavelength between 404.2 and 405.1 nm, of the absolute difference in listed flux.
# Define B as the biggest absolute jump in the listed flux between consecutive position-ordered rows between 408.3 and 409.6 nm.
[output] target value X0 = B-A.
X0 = -0.018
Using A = 0.08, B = 0.064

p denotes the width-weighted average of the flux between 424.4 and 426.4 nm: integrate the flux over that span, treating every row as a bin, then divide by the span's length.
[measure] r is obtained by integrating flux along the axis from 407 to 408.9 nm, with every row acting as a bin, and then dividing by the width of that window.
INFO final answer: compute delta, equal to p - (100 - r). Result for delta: -98.71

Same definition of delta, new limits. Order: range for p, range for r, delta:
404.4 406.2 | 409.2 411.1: -98.86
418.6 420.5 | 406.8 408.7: -98.75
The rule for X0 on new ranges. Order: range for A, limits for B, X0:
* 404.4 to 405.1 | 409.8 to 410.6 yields -0.062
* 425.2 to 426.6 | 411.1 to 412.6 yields -0.010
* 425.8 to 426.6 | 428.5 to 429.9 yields 0.057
